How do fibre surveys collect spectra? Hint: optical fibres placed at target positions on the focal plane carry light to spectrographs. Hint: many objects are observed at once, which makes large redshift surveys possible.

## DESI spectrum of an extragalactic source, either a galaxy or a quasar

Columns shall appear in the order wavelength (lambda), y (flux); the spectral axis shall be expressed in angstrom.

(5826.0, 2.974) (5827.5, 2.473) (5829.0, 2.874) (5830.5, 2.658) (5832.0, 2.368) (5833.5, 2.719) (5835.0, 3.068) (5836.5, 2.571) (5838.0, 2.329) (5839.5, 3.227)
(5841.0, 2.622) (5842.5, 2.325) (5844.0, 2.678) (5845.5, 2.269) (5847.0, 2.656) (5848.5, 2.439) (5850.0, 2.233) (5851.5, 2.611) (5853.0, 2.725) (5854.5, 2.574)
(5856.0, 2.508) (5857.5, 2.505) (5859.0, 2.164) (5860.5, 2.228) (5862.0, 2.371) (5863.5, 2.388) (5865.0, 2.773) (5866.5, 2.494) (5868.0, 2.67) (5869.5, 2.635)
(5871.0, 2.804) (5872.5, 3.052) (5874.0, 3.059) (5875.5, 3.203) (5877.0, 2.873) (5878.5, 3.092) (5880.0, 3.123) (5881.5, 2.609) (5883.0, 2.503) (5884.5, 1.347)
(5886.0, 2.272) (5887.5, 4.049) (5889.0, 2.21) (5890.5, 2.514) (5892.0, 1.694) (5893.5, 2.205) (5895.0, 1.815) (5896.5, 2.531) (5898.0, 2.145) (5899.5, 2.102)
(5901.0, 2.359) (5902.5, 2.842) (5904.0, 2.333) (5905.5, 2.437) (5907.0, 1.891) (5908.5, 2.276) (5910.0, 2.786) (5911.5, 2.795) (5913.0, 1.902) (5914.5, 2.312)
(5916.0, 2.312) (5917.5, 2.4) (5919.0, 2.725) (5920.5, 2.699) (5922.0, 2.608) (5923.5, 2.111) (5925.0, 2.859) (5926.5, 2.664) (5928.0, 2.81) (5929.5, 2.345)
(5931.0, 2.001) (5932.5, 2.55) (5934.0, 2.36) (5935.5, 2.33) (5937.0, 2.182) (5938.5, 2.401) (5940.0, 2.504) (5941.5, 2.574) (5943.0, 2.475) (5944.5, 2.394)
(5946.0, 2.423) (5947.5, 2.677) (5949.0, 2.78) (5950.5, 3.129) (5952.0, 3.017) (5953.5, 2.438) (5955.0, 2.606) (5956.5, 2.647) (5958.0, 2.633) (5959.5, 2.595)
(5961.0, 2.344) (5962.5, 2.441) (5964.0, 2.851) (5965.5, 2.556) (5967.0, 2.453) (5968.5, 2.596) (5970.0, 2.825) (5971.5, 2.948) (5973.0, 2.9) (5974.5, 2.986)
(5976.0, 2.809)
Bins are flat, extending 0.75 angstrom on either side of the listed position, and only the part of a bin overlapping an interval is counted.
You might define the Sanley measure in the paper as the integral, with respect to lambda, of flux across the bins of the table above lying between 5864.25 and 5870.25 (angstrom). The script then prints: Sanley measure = 15.9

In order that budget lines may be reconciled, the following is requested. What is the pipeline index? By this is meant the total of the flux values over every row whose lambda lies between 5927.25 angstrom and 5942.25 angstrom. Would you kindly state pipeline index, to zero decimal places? 24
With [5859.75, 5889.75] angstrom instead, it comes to 54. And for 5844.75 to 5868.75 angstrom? 40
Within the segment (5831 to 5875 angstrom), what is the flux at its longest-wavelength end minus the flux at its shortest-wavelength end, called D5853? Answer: 0.7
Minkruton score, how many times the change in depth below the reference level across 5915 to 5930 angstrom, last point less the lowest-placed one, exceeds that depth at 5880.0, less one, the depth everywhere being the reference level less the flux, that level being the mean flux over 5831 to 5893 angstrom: -1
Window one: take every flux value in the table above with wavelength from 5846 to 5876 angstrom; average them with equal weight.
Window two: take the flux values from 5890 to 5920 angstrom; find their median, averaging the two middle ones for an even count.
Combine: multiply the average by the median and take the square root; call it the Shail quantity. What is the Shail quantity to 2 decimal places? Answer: 2.46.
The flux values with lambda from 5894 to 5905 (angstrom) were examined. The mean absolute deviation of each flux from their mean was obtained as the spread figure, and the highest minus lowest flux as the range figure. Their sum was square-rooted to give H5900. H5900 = 1.13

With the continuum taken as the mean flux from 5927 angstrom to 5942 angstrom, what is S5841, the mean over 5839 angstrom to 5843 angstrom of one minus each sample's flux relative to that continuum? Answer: -0.13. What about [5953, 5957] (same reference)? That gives -0.07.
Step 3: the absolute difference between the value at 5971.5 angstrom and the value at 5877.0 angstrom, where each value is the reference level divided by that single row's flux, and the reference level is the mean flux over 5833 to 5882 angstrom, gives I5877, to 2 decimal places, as 0.02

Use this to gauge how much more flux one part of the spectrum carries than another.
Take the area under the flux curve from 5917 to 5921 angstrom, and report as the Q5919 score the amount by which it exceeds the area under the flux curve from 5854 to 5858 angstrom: 0.4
